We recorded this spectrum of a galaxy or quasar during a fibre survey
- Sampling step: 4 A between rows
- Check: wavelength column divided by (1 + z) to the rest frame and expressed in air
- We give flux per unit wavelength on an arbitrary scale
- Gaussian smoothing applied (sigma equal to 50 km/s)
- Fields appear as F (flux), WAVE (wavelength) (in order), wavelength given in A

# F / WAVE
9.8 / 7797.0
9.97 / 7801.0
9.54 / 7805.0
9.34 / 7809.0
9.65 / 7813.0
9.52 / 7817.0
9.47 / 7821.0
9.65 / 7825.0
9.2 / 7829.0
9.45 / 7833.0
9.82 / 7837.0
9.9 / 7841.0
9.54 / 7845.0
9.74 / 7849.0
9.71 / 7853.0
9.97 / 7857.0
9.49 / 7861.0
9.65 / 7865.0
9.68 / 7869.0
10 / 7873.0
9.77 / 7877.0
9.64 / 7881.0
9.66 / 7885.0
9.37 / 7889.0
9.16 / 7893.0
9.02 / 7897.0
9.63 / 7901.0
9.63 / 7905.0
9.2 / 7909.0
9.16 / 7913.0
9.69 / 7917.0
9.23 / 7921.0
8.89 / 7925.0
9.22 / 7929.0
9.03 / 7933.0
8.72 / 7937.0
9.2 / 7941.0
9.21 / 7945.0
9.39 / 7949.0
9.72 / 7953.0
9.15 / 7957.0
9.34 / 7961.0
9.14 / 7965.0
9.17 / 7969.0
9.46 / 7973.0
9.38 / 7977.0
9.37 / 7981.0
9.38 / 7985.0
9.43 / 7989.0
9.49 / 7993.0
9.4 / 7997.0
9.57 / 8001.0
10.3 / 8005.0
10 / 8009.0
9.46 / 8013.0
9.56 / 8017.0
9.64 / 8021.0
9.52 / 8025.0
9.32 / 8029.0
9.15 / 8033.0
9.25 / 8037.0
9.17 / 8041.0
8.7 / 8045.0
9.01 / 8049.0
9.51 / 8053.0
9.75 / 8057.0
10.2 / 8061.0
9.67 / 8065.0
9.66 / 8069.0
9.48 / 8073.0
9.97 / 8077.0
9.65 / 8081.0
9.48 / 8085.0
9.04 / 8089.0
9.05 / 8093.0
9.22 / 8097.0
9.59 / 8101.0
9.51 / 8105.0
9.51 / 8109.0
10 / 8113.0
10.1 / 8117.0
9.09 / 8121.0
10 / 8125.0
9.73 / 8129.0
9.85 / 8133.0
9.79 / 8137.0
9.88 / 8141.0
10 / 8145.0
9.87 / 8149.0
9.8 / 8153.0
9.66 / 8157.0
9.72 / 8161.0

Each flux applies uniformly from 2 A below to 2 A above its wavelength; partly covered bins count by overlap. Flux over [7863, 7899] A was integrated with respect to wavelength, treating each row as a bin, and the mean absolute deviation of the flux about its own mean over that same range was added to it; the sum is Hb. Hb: 344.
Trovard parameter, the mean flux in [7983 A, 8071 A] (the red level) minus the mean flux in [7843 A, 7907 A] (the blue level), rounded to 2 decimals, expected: -0.10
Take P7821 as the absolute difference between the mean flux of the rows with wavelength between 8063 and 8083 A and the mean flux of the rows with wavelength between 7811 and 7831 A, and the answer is 0.19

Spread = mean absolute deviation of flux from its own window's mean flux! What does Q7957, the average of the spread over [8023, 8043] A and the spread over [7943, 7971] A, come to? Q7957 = 0.133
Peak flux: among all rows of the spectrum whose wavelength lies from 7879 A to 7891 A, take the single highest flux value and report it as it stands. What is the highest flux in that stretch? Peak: 9.66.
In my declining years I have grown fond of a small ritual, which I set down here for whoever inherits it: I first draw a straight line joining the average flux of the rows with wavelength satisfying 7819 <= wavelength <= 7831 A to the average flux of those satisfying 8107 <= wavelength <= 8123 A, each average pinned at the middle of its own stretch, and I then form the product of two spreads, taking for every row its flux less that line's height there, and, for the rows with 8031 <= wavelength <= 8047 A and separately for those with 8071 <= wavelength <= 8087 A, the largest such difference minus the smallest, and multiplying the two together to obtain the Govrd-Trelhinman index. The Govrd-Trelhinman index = 0.28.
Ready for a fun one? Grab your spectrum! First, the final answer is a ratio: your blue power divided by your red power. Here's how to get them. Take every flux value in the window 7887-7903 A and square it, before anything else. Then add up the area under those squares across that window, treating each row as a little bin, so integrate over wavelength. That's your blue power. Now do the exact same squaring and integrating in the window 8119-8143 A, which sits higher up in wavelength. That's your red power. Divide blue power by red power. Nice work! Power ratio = 0.61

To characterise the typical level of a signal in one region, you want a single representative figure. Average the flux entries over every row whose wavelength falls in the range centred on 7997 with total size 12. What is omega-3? 9.5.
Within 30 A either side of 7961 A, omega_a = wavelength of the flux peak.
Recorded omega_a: 7953.0 A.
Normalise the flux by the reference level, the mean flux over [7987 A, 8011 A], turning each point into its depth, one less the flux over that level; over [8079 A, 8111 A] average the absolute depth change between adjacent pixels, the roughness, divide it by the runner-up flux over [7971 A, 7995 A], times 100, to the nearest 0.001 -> 0.193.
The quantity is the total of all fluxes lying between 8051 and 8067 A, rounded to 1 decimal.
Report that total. 39.1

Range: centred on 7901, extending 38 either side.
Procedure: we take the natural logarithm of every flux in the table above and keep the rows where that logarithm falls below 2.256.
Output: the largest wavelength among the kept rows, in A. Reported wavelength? 7937.0 A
